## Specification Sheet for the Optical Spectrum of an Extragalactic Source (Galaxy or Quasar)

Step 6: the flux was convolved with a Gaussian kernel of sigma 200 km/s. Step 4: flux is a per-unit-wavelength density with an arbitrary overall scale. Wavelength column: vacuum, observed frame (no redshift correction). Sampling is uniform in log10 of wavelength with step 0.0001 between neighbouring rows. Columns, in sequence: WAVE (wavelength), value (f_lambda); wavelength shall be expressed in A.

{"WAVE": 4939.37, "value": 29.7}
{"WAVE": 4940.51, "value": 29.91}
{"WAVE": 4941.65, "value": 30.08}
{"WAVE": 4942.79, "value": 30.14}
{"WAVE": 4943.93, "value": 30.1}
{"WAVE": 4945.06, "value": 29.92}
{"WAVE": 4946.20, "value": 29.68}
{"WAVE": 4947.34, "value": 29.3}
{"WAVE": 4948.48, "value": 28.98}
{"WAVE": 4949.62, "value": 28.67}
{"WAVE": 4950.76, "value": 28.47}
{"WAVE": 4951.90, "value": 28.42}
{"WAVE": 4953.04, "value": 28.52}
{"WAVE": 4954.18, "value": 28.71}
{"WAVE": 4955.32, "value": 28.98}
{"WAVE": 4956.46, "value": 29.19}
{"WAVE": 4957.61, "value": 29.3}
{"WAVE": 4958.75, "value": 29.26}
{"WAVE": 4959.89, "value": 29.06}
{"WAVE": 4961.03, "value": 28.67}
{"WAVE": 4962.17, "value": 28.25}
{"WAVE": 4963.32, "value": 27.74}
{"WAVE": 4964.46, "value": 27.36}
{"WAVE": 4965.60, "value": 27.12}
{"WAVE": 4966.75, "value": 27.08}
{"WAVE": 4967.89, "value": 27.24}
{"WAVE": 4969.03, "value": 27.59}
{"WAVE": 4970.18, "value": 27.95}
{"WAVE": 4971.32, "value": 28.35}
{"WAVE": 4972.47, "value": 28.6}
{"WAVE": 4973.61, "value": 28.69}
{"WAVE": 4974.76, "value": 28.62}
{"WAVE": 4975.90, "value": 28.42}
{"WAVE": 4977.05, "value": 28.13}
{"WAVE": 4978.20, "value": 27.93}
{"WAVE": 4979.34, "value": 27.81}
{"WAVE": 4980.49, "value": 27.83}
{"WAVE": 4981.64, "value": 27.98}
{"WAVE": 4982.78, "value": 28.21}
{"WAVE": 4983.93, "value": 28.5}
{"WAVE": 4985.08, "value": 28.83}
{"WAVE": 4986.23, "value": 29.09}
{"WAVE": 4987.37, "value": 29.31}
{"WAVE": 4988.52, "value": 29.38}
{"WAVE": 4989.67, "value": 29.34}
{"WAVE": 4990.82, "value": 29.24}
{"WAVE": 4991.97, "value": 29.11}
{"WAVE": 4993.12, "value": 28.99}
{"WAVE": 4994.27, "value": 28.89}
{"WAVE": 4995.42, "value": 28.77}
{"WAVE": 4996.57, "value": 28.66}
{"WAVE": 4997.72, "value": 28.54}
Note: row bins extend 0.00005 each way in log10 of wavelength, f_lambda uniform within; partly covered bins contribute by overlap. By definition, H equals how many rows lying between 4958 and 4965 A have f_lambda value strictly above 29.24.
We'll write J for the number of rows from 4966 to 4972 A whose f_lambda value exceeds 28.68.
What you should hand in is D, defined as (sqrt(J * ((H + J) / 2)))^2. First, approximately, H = 1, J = 0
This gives 0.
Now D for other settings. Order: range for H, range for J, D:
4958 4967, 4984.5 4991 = 21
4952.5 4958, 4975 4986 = 1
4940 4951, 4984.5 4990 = 30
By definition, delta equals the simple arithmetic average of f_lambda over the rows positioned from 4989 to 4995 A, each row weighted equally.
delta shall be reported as 29.1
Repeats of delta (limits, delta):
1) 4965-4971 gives 27.4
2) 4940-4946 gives 30.0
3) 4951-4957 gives 28.8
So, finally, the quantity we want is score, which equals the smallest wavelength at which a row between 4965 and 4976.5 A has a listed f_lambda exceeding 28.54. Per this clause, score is 4972.47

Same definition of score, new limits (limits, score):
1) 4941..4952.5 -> 4941.65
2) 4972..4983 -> 4972.47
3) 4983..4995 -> 4985.08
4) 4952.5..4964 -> 4954.18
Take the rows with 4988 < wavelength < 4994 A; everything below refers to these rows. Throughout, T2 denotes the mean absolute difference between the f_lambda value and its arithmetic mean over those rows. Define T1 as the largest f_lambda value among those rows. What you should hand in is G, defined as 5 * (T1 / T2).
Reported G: 1133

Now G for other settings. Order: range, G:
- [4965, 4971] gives 467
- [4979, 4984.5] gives 616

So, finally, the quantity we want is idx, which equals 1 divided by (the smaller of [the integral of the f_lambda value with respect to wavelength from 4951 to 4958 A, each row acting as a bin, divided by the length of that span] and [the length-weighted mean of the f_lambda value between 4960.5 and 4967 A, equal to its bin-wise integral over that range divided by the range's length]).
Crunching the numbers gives 0.0361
